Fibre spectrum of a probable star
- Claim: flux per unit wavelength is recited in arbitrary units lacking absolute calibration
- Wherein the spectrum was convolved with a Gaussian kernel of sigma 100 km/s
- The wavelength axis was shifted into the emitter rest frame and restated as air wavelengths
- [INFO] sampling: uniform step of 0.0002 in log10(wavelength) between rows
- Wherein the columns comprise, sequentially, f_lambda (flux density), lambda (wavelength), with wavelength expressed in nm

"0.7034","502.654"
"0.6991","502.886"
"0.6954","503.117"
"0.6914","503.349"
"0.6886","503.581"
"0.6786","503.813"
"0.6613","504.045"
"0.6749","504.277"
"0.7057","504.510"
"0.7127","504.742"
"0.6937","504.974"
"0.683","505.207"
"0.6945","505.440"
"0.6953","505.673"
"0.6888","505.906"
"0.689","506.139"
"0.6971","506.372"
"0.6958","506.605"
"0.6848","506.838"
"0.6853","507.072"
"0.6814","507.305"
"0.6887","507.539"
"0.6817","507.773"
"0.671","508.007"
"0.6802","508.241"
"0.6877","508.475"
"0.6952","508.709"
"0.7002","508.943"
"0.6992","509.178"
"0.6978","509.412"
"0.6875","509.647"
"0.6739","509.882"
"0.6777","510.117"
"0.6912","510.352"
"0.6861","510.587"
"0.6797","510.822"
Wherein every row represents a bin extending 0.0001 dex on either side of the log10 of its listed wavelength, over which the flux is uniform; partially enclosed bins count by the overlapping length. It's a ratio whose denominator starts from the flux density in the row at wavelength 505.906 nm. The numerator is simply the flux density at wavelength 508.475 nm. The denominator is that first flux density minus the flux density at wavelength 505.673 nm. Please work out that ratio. -106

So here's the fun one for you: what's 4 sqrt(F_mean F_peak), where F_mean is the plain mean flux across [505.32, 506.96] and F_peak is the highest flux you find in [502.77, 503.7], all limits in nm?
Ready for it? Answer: 2.78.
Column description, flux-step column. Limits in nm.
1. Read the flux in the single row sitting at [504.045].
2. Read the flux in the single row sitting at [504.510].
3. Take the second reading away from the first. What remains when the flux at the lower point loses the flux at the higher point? -0.044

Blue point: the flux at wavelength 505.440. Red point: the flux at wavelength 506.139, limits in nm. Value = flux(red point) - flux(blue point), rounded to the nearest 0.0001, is -0.0055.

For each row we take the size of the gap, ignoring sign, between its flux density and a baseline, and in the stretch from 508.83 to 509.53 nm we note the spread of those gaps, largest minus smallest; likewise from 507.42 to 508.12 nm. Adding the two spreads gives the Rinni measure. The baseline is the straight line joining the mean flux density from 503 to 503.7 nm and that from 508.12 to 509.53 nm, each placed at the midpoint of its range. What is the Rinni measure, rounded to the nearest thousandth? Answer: 0.020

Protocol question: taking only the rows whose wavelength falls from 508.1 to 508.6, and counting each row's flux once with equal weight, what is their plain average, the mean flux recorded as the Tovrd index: 0.684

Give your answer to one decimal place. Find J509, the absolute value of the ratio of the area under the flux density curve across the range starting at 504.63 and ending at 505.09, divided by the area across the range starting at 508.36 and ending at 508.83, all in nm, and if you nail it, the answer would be 1.0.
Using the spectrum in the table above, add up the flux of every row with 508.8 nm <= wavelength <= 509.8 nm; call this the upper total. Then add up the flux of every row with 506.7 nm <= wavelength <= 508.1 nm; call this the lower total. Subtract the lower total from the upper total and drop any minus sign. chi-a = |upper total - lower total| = 1.3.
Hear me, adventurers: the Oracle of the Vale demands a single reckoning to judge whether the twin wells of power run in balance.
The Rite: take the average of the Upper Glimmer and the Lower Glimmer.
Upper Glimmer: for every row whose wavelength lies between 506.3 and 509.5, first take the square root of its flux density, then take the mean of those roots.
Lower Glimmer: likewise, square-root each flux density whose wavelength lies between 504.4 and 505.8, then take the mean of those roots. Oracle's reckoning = 0.8326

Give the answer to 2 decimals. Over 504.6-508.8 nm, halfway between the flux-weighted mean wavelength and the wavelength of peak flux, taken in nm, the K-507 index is 505.73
